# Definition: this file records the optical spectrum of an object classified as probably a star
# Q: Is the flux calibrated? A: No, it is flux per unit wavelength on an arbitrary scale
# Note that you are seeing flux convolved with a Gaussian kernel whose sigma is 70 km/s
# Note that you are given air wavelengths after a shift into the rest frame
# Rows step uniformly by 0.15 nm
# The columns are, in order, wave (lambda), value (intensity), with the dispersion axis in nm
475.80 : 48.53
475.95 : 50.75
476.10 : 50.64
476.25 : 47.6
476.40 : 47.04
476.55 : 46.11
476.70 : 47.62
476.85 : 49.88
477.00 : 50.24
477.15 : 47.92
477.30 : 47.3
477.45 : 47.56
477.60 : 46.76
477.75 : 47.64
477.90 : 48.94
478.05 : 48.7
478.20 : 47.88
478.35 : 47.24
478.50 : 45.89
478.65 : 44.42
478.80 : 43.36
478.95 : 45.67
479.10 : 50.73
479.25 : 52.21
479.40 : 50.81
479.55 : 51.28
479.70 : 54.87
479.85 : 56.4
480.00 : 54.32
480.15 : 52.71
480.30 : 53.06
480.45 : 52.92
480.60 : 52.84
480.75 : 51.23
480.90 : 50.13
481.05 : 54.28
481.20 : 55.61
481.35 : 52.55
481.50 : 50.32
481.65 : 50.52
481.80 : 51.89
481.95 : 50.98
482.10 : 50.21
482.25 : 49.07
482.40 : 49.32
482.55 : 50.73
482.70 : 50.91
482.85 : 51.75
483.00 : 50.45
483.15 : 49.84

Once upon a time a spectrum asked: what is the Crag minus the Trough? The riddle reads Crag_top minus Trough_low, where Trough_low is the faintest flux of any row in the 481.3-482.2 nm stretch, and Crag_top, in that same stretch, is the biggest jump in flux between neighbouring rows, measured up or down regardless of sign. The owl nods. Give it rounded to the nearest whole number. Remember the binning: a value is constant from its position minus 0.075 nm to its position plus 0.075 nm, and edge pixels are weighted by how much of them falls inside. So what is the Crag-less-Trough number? -48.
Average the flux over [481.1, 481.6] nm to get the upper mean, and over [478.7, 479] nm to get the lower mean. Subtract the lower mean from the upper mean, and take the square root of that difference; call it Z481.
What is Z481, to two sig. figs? 2.9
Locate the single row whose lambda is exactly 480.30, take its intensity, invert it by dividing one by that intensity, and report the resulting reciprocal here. 0.0188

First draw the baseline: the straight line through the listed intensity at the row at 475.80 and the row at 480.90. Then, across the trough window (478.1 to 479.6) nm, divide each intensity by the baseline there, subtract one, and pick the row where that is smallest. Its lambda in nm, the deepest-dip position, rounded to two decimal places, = 478.80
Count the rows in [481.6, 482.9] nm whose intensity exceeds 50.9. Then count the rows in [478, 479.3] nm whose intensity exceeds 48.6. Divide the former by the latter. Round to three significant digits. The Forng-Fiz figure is 1.33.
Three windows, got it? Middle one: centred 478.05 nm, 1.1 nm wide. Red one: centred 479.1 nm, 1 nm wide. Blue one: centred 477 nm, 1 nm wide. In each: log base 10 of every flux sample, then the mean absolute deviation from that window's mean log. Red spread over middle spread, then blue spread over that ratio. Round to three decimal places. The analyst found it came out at 0.002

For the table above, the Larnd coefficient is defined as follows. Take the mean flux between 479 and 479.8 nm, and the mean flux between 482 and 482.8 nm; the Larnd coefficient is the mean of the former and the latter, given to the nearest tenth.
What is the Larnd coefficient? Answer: 51.0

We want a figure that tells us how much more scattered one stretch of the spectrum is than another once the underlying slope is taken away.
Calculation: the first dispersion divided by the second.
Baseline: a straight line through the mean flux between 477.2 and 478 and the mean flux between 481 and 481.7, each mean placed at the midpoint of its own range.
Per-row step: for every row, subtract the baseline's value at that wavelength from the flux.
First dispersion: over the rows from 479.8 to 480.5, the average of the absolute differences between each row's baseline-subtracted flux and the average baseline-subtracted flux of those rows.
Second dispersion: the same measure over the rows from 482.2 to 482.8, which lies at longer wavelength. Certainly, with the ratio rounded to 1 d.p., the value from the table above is 2.3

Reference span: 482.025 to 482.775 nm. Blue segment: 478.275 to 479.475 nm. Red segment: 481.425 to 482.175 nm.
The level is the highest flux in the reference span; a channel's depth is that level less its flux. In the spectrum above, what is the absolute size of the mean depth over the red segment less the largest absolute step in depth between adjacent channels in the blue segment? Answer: 4.9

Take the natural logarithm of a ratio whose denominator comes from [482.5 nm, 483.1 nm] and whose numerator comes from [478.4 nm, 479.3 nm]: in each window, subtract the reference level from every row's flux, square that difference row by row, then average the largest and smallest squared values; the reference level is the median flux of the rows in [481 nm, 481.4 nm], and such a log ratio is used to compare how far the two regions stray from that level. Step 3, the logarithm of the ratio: 1.77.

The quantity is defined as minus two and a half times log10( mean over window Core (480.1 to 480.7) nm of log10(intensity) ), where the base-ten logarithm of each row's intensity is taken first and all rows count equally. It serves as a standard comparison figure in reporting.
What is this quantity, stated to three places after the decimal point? -0.591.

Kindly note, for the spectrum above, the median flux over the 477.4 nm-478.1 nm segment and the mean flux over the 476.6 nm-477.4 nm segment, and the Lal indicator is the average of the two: 48.1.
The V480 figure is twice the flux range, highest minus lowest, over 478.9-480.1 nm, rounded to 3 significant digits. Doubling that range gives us 21.5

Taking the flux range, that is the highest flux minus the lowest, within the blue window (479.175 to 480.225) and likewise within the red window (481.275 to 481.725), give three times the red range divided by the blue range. 1.2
